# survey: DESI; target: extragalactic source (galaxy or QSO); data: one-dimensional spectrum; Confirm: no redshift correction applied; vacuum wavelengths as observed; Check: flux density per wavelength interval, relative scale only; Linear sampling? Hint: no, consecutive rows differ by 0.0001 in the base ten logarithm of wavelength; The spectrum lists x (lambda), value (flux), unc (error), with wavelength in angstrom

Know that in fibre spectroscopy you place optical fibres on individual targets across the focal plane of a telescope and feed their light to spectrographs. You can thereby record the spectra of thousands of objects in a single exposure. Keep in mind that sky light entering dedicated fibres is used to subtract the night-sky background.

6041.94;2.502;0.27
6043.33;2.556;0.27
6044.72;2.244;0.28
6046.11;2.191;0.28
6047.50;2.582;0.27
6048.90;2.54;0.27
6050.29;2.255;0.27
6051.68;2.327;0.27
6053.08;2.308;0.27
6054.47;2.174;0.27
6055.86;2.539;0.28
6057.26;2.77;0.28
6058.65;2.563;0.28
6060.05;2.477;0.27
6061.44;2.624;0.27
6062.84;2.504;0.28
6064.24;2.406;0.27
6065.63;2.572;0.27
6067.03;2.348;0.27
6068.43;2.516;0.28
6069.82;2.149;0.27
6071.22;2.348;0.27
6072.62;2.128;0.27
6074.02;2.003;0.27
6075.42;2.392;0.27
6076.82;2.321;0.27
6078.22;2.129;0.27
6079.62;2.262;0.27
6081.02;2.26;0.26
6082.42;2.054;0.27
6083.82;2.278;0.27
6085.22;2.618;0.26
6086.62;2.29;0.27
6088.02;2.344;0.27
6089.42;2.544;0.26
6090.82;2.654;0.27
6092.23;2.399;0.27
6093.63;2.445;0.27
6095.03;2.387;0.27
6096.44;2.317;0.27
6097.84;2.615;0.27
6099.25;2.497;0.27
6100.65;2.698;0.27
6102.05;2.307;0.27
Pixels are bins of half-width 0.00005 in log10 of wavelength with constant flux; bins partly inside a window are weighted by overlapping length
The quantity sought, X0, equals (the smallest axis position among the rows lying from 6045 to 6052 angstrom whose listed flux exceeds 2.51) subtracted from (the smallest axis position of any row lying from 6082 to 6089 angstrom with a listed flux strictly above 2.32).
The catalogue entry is 37.7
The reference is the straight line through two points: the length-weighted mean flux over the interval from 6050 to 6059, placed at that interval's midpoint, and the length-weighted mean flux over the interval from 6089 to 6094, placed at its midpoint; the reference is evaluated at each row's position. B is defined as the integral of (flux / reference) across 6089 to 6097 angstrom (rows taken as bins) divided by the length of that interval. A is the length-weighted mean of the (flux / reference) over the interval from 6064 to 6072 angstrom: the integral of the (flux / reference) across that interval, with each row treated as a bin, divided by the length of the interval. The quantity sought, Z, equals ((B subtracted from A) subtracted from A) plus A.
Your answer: 1.949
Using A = 0.97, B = 0.976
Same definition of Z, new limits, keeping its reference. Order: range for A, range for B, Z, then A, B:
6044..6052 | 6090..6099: 1.961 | 0.98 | 0.980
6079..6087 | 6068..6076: 1.832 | 0.92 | 0.911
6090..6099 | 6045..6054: 1.958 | 0.98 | 0.978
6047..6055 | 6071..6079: 1.873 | 0.98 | 0.894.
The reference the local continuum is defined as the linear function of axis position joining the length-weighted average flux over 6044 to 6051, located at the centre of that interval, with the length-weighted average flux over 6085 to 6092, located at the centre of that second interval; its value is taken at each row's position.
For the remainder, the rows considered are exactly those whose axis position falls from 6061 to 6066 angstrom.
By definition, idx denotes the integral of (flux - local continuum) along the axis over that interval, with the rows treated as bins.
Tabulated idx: 0.6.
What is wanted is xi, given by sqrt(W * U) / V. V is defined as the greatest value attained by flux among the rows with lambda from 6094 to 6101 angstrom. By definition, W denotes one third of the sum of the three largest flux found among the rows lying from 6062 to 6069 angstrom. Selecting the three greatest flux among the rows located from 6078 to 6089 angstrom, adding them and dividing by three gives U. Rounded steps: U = 2.42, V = 2.698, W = 2.53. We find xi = 0.92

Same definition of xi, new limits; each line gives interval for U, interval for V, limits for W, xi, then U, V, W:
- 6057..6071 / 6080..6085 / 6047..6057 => 1.14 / 2.66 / 2.278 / 2.55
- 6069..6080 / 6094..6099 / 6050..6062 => 0.96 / 2.35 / 2.615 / 2.65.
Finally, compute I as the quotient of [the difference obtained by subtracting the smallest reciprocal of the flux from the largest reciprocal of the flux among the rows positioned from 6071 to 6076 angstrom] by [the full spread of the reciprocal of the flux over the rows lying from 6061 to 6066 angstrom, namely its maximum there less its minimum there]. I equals 2.4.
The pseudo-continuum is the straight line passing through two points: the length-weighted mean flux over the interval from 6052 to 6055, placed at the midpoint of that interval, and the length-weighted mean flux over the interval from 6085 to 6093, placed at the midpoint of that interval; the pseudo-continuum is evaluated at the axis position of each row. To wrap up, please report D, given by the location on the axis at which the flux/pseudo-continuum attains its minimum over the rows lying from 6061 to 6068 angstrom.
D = 6067.03 angstrom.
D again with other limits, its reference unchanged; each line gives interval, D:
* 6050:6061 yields 6054.47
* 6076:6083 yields 6082.42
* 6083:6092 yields 6086.62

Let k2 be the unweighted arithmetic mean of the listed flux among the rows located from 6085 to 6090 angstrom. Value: 2.45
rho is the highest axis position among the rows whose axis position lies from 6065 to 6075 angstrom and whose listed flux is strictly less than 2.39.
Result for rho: 6074.02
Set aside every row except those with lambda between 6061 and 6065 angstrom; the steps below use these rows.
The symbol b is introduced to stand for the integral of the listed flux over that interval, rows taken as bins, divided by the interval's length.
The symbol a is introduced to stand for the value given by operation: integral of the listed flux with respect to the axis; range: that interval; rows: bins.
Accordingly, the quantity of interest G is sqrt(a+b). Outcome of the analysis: 3.54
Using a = 10.0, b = 2.50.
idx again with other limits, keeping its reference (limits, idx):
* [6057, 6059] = 0.5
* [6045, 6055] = -0.3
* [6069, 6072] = -0.5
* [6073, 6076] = -0.8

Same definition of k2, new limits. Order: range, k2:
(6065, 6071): 2.40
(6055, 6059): 2.62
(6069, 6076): 2.20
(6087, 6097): 2.44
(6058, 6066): 2.52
